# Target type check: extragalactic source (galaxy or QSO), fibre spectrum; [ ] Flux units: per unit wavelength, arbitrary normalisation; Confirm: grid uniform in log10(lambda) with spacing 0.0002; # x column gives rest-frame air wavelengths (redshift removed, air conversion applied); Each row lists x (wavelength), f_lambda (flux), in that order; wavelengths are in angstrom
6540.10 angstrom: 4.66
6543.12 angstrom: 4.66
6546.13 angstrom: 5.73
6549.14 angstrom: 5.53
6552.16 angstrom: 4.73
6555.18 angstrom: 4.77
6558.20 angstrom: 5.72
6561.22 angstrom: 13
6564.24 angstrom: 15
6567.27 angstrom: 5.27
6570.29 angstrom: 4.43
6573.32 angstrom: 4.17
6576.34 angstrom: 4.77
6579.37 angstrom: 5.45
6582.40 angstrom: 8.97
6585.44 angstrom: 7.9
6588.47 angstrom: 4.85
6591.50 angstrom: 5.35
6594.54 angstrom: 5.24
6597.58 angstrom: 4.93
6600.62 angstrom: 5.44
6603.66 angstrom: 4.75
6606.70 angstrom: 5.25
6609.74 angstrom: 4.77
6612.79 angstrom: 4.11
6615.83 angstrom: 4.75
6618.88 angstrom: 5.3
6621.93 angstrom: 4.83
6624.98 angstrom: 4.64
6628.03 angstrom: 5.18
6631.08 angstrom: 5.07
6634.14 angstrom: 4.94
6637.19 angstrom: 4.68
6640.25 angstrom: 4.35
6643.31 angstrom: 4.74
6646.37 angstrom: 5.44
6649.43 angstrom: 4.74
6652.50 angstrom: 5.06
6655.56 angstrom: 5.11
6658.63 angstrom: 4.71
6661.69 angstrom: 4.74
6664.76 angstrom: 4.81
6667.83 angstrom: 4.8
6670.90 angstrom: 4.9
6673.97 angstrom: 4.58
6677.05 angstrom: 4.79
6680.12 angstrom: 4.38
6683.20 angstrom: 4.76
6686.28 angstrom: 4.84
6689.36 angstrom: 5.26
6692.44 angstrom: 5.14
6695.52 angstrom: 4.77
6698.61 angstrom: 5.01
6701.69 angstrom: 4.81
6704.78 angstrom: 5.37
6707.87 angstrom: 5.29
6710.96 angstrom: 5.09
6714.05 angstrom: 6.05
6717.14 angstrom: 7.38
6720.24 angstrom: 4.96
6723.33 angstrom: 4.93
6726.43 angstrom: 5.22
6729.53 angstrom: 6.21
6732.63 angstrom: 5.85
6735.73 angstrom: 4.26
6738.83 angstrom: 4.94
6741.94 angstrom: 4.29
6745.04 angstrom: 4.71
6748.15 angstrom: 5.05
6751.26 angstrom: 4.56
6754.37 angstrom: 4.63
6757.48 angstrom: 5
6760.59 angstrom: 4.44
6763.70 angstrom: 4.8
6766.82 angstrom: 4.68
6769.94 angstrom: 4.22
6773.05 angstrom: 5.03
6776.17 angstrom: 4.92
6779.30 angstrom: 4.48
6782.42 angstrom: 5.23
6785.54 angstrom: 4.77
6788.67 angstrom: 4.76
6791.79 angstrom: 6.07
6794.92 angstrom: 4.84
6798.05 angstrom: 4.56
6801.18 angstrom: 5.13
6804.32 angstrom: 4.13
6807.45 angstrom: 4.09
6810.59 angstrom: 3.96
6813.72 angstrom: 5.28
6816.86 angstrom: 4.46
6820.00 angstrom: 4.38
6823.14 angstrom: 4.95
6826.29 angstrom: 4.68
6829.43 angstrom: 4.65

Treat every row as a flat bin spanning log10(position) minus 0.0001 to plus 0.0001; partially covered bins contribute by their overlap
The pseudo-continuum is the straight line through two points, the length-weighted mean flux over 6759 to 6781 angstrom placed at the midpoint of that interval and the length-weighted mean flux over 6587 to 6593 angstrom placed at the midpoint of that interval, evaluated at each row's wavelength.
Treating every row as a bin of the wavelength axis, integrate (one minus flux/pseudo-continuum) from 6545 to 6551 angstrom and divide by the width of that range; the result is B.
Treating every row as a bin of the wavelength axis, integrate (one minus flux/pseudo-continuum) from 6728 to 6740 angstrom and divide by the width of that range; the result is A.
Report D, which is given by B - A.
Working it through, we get 0.05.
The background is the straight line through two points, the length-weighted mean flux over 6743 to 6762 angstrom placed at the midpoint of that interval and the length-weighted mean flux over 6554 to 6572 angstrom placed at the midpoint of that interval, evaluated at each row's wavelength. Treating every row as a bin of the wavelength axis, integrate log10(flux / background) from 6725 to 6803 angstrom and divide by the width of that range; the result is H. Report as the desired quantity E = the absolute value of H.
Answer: 0.03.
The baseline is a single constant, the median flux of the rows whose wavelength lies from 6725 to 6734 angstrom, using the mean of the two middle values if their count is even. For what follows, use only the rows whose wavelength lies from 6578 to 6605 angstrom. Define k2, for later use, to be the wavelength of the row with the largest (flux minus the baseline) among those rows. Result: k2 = 6582.40 angstrom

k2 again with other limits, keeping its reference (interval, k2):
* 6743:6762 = 6748.15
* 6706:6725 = 6717.14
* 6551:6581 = 6564.24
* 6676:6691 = 6689.36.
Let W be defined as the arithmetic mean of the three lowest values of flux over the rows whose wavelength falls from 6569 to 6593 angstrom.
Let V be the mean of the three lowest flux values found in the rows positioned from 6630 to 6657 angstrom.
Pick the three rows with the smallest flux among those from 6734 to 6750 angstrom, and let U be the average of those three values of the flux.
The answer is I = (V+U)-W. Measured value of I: 4.55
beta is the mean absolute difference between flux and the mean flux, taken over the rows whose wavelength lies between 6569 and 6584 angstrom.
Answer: 1.4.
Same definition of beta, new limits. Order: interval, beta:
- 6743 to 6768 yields 0.2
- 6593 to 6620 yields 0.3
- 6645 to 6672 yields 0.2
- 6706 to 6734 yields 0.6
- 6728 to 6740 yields 0.7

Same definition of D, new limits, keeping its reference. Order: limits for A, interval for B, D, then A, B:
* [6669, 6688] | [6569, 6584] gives -0.12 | 0.03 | -0.09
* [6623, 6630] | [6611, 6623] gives 0.04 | 0.02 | 0.06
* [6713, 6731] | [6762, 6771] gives 0.23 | -0.21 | 0.02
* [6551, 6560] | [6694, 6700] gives 0.02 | -0.03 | -0.01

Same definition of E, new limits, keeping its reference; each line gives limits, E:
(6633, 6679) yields 0.12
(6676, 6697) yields 0.08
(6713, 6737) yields 0.03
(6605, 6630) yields 0.17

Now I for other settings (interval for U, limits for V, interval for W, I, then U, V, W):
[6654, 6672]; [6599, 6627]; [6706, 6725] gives 4.26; 4.75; 4.50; 4.99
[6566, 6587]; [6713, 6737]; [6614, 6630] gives 4.43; 4.46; 4.72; 4.74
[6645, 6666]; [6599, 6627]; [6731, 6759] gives 4.86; 4.73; 4.50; 4.37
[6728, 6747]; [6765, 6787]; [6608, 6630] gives 4.38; 4.42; 4.46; 4.50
